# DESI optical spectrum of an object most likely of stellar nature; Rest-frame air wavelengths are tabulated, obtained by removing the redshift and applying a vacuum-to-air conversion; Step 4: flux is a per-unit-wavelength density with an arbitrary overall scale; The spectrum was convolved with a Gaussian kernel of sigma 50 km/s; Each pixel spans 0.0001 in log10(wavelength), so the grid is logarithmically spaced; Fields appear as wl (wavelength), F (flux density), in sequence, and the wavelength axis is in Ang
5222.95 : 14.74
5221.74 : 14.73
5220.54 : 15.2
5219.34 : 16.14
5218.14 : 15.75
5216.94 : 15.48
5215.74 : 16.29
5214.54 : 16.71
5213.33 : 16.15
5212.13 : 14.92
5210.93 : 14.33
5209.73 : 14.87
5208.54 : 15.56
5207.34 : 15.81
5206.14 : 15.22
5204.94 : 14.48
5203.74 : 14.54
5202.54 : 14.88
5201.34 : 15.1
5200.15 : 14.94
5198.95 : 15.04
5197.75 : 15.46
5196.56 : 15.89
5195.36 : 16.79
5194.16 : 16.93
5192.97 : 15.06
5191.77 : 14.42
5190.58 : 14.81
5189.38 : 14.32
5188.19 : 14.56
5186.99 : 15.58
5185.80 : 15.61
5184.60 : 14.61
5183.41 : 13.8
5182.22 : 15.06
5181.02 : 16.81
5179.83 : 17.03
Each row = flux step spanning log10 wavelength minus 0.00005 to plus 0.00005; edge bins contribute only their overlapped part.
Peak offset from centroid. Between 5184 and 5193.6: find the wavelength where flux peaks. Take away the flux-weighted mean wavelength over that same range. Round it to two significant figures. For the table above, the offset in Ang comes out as -3.0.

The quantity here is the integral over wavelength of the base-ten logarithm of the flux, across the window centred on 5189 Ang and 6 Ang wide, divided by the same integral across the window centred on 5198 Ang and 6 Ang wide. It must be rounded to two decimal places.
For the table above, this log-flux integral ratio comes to 0.98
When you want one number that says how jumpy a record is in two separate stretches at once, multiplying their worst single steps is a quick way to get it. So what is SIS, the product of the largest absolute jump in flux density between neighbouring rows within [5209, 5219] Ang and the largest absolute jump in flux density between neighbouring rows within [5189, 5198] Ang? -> 2.3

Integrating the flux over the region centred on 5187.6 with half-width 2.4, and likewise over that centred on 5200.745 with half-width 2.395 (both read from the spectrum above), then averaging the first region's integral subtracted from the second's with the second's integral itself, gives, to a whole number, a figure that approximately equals 36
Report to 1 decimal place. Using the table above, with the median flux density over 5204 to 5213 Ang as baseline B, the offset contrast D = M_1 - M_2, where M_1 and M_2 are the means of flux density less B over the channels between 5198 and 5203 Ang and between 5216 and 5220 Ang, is -0.8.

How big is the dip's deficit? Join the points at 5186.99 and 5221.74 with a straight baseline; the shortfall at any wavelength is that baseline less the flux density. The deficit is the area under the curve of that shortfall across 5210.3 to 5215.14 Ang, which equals -3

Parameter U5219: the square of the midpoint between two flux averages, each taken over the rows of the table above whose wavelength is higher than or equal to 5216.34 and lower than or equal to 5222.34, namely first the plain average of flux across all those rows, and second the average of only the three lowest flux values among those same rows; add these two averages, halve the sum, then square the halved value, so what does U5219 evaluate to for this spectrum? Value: 234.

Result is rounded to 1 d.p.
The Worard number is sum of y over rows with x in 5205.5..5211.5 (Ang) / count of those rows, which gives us 15.2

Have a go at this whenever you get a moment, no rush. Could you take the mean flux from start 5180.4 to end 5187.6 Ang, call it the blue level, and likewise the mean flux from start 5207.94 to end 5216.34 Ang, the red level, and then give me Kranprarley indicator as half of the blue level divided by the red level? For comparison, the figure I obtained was 0.490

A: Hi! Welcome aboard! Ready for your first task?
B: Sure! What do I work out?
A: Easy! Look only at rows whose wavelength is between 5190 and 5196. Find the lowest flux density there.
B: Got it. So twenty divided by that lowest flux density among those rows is 1.39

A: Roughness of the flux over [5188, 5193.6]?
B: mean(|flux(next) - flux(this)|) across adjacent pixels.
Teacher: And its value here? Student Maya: 0.44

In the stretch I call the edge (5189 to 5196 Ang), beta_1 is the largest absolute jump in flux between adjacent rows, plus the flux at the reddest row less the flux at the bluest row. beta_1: 4.3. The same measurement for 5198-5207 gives 0.9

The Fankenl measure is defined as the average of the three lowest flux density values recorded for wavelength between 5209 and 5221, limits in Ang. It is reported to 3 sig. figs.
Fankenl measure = 14.7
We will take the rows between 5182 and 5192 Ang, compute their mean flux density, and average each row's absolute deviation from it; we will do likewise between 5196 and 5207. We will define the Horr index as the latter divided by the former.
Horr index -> 0.70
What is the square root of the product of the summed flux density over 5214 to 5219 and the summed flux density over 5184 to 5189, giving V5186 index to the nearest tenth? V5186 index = 62.3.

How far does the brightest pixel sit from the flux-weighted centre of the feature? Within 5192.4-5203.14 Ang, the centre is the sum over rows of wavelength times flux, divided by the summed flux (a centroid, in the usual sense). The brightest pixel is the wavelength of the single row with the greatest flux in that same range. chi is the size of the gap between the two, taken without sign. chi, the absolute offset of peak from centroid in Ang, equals 3.5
